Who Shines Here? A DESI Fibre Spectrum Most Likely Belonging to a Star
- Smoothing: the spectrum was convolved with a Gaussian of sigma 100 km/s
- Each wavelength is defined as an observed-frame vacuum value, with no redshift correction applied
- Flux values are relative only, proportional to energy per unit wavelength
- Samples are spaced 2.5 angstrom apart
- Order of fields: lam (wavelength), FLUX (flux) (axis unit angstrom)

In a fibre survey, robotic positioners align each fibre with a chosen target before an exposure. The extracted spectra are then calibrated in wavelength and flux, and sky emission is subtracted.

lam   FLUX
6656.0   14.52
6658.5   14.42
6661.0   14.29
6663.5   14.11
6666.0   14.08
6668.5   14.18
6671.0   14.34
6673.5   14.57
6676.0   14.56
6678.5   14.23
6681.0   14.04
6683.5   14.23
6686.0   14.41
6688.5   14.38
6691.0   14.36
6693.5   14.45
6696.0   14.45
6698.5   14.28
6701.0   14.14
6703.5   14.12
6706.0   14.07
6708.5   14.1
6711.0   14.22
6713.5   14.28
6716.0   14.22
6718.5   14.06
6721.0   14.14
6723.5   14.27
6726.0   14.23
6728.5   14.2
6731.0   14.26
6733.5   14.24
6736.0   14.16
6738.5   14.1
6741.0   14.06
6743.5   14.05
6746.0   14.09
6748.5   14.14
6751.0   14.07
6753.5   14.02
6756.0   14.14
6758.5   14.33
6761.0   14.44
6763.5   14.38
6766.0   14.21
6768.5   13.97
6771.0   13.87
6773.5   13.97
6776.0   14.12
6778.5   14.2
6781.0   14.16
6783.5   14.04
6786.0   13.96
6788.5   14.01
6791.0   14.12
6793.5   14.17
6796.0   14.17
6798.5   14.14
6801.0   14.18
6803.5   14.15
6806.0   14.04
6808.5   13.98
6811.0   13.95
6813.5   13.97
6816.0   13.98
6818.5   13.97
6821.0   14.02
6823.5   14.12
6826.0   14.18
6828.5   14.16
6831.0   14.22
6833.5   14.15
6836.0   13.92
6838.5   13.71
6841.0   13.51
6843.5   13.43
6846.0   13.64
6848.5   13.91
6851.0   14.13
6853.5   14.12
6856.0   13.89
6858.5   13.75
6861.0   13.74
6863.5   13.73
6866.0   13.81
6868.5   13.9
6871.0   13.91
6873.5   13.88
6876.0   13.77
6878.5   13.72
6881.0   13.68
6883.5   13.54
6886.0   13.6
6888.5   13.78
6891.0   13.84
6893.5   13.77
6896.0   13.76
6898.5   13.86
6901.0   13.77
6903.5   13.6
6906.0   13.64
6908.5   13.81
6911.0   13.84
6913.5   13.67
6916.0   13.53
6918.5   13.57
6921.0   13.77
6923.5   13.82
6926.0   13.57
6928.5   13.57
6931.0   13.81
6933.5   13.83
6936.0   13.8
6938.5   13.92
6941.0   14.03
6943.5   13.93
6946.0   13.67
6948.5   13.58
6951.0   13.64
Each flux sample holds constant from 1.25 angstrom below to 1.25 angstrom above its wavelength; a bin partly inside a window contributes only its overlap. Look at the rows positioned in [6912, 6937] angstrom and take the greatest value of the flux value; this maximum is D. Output 13.83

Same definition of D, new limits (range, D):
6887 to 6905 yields 13.86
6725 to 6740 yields 14.26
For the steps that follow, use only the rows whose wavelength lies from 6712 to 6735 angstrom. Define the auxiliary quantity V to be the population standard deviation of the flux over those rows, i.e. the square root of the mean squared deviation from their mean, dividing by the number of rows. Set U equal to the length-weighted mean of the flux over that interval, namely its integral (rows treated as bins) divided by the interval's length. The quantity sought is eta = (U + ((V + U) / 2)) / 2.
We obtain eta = 10.67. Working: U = 14.2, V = 0.07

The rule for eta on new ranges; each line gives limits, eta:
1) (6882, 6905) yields 10.32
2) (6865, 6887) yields 10.35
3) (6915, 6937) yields 10.30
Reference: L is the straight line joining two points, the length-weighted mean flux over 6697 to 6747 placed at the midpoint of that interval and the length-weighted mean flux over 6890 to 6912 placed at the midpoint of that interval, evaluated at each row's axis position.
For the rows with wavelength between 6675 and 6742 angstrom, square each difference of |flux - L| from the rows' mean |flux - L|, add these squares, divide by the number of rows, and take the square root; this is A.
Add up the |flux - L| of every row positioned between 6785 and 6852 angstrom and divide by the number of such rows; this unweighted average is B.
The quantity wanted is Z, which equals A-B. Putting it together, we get -0.08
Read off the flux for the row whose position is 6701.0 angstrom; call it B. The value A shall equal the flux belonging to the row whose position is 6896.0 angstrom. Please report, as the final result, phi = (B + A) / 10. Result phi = 2.79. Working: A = 13.76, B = 14.14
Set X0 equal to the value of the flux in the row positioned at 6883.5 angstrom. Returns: 13.54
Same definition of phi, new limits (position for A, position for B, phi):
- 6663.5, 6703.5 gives 2.82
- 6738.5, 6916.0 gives 2.76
